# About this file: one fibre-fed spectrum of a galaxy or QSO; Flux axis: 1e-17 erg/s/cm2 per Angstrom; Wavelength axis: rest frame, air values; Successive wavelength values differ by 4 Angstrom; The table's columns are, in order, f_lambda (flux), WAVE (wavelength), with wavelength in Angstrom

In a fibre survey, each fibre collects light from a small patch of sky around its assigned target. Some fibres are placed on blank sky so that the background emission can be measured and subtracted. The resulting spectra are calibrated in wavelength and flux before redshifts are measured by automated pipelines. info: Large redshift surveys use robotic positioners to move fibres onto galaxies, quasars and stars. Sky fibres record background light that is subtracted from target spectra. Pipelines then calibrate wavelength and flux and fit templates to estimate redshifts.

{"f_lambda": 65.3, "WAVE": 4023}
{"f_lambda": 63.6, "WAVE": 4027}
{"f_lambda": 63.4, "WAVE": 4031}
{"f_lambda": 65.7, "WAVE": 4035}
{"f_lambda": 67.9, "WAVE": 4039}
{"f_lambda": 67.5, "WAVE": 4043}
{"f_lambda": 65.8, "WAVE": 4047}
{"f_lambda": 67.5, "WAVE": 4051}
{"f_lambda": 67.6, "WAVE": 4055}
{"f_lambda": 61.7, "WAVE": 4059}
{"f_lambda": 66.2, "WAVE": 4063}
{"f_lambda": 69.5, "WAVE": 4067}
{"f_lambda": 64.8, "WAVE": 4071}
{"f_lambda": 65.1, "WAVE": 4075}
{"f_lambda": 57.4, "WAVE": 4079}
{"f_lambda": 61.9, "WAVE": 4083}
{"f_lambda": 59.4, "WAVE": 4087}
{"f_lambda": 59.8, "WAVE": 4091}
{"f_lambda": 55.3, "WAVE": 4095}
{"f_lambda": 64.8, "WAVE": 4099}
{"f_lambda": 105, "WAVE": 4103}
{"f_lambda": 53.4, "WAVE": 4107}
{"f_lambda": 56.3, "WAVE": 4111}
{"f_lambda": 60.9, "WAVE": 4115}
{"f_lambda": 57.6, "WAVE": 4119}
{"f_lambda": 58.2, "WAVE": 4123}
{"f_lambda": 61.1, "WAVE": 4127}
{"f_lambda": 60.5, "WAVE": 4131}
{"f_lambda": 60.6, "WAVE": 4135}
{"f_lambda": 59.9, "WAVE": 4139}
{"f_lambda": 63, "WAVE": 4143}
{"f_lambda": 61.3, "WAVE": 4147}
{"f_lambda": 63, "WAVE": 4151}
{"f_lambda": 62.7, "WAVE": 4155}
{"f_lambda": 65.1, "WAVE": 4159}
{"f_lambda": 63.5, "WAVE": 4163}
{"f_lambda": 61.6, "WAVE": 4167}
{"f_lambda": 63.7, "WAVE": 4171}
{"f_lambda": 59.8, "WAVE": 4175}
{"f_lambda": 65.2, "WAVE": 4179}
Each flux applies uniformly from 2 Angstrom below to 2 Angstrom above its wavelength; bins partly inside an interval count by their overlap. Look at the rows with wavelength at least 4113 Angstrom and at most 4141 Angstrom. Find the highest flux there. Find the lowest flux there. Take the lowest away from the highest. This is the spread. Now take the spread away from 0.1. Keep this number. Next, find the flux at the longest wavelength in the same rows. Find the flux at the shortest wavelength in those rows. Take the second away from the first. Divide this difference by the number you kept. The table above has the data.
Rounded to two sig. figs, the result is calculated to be 0.29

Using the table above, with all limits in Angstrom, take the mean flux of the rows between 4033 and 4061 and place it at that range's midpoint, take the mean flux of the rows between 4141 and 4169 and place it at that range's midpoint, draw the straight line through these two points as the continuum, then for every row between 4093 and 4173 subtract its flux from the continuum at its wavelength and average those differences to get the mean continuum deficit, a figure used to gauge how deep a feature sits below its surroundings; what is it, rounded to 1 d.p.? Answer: 0.7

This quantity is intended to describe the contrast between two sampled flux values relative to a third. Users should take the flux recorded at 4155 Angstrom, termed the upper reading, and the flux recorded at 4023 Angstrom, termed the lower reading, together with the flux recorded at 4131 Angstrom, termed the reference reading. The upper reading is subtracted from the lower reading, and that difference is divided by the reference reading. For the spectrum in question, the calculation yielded 0.043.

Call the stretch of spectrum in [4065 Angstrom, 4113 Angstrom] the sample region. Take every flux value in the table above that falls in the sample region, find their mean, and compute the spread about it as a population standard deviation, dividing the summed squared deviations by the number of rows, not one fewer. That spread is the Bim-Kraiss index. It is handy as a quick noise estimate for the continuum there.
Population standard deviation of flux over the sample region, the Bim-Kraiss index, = 13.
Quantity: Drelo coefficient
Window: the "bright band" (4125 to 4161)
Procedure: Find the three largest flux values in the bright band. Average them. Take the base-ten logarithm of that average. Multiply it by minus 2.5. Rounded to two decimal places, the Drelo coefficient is -4.51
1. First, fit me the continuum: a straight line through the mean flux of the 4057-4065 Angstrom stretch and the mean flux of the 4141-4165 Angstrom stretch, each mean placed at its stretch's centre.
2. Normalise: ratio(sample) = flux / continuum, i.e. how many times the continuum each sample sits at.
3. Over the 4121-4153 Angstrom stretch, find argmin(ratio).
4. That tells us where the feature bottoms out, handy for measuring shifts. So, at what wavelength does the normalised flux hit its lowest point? 4123 Angstrom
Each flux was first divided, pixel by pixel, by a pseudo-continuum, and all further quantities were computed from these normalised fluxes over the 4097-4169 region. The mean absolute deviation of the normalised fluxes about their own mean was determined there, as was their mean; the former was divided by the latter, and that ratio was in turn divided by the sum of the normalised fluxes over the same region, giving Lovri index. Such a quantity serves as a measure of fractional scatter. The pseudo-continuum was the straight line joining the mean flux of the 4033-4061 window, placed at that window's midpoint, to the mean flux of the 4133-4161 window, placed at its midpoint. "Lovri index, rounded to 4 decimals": 0.0044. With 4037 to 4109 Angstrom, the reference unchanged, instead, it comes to 0.0046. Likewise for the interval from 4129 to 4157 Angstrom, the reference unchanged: 0.0032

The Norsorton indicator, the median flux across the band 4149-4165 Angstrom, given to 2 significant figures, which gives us 63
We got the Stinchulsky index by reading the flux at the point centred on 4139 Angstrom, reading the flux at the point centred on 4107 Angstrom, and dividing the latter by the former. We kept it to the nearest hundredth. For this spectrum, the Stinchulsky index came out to 0.89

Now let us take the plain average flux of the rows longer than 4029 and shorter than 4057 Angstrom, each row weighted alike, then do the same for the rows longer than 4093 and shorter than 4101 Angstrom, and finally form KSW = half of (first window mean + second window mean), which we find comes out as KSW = 63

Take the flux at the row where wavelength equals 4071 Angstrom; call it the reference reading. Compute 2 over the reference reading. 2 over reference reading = 0.0309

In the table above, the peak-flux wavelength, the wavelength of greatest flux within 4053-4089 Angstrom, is 4067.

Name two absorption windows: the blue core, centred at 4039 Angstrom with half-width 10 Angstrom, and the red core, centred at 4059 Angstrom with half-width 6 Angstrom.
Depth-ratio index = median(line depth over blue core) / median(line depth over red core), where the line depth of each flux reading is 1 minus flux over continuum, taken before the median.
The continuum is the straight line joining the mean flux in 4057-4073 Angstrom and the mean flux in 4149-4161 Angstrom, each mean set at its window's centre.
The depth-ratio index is -0.2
